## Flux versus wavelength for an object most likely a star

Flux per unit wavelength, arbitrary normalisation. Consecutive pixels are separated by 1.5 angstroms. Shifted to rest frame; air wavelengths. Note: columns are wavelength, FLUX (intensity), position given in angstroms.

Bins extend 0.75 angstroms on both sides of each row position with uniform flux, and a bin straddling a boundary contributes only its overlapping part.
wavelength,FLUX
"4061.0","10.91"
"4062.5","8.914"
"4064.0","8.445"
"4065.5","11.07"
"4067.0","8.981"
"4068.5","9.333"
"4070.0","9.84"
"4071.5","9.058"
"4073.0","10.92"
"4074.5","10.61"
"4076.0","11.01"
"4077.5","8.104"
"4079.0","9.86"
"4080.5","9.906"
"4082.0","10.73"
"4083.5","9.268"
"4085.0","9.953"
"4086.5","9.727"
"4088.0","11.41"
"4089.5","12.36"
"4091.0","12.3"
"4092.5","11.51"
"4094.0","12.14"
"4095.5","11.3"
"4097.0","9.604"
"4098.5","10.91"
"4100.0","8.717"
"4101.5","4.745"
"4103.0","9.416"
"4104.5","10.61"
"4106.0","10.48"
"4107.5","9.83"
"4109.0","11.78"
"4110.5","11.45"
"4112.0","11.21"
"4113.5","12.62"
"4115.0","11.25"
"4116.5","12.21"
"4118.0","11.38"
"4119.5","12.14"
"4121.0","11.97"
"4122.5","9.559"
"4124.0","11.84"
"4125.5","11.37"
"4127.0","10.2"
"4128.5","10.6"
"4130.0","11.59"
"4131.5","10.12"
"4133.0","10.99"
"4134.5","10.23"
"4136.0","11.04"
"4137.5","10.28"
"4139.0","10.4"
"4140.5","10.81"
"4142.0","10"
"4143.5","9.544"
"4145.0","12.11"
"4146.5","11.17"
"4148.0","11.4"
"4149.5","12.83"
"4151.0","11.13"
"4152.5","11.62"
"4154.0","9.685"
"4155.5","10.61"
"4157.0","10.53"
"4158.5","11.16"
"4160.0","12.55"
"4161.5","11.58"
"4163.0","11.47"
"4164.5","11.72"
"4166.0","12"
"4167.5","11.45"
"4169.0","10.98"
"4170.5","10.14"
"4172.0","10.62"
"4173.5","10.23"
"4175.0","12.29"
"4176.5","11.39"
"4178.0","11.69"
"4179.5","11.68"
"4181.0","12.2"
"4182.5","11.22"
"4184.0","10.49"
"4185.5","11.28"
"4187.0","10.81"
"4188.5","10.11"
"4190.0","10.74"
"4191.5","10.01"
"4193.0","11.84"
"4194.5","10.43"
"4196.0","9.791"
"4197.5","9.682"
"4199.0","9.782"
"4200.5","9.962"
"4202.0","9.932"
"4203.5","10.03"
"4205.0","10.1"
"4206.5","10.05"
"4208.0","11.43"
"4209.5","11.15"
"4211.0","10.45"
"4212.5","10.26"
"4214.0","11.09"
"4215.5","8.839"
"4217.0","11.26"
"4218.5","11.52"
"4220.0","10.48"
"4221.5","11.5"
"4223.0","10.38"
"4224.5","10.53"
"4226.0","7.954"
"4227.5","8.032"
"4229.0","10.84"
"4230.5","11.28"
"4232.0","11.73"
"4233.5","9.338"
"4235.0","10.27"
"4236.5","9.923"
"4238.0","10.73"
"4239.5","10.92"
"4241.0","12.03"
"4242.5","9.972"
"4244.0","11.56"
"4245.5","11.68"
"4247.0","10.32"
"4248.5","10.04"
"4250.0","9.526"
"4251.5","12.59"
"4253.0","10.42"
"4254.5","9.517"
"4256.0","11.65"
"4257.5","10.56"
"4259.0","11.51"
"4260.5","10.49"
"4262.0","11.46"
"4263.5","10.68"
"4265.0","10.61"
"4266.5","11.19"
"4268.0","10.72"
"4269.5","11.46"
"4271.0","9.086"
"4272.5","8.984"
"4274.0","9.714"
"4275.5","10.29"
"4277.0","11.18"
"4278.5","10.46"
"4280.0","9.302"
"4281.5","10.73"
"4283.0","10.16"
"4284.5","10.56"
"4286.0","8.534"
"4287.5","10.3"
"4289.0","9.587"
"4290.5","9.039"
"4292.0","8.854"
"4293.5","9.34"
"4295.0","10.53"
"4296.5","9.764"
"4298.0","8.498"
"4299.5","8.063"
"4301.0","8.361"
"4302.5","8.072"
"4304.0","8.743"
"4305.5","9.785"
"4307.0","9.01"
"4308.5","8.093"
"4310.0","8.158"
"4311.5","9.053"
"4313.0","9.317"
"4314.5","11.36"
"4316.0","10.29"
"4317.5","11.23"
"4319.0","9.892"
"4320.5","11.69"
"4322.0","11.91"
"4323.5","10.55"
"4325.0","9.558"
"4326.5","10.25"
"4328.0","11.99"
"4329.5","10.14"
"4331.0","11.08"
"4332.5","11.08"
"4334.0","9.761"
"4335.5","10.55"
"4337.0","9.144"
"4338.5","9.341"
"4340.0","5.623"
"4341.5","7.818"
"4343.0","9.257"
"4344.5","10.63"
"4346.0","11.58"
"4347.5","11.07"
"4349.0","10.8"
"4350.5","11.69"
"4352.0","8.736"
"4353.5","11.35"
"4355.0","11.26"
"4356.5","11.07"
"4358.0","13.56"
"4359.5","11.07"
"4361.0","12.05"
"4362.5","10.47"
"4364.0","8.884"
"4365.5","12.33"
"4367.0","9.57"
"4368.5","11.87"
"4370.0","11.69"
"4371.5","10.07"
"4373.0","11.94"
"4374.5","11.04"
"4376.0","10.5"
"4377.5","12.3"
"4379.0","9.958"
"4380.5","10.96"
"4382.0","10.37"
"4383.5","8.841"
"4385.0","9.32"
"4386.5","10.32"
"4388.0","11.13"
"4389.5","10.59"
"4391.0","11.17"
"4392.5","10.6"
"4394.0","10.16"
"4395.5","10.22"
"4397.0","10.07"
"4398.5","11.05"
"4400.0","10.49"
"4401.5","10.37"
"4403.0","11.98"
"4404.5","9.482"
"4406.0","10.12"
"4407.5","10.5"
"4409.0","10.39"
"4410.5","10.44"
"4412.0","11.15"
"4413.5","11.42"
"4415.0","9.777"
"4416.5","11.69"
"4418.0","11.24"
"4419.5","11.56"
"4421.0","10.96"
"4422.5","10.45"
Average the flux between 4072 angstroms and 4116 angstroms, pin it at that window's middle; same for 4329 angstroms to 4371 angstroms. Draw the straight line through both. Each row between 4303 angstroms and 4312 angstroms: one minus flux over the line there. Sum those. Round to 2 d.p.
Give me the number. 0.96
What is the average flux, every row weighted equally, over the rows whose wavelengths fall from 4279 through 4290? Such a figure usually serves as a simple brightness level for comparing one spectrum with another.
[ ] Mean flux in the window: 9.9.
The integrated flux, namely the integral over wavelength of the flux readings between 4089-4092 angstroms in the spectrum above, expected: 37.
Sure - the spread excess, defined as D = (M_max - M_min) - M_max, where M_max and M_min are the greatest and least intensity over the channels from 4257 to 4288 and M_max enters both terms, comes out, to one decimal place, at -8.5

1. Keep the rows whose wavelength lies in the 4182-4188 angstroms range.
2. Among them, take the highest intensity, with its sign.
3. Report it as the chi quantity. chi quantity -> 11.28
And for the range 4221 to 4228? 11.5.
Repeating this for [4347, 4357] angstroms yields 11.69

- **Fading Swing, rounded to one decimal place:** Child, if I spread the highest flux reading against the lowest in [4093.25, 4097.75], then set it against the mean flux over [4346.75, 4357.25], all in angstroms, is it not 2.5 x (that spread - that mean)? -20.8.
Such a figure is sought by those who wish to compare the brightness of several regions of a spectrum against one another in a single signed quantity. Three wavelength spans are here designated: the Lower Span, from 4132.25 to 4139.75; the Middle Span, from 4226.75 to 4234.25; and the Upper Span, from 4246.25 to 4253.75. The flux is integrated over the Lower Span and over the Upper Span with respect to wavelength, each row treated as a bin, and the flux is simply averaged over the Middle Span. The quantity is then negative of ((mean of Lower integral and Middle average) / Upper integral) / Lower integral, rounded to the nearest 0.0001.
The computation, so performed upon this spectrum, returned -0.0071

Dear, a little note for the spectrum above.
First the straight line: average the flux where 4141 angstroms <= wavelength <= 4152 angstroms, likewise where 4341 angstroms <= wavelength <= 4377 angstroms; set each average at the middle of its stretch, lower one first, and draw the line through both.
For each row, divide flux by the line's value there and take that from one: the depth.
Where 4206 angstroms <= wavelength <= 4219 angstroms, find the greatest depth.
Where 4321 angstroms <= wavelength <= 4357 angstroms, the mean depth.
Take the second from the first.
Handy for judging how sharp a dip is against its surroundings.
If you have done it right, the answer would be 0.14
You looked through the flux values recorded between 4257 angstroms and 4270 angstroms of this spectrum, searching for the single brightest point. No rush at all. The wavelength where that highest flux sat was 4259.0 angstroms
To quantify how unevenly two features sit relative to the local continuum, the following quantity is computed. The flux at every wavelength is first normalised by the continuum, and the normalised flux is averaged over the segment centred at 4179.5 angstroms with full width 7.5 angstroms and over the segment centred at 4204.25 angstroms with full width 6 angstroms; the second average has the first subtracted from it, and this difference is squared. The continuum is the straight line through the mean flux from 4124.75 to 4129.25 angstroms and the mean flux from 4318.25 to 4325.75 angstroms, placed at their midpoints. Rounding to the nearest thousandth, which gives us 0.022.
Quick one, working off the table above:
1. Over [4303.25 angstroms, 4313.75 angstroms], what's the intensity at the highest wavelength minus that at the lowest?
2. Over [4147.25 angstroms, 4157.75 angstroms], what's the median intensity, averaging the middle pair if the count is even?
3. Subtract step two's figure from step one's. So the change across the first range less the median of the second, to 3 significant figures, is -10.6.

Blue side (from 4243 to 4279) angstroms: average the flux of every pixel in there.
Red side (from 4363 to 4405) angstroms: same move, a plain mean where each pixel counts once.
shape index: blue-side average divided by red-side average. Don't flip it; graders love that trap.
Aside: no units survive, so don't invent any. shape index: 1.00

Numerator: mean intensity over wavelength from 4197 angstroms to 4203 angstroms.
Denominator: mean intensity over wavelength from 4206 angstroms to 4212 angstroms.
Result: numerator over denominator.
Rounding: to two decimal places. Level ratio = 0.91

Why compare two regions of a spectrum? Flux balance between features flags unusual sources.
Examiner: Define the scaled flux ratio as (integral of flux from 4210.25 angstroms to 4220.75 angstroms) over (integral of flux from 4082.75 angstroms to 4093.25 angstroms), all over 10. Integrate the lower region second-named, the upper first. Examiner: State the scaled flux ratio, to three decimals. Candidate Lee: 0.097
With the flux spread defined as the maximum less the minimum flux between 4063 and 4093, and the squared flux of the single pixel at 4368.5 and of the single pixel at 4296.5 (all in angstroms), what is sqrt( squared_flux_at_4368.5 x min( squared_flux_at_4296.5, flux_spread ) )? 24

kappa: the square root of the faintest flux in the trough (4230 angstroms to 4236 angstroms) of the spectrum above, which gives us 3.06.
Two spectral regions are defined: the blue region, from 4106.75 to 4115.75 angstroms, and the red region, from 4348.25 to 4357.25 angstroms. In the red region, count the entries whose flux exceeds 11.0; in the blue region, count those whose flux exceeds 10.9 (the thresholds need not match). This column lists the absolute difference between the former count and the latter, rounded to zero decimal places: 1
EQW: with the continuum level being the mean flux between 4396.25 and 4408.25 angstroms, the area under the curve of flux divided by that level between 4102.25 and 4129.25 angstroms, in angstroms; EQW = 28.5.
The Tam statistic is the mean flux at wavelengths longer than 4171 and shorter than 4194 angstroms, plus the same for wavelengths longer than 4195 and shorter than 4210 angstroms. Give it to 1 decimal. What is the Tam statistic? 21.3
